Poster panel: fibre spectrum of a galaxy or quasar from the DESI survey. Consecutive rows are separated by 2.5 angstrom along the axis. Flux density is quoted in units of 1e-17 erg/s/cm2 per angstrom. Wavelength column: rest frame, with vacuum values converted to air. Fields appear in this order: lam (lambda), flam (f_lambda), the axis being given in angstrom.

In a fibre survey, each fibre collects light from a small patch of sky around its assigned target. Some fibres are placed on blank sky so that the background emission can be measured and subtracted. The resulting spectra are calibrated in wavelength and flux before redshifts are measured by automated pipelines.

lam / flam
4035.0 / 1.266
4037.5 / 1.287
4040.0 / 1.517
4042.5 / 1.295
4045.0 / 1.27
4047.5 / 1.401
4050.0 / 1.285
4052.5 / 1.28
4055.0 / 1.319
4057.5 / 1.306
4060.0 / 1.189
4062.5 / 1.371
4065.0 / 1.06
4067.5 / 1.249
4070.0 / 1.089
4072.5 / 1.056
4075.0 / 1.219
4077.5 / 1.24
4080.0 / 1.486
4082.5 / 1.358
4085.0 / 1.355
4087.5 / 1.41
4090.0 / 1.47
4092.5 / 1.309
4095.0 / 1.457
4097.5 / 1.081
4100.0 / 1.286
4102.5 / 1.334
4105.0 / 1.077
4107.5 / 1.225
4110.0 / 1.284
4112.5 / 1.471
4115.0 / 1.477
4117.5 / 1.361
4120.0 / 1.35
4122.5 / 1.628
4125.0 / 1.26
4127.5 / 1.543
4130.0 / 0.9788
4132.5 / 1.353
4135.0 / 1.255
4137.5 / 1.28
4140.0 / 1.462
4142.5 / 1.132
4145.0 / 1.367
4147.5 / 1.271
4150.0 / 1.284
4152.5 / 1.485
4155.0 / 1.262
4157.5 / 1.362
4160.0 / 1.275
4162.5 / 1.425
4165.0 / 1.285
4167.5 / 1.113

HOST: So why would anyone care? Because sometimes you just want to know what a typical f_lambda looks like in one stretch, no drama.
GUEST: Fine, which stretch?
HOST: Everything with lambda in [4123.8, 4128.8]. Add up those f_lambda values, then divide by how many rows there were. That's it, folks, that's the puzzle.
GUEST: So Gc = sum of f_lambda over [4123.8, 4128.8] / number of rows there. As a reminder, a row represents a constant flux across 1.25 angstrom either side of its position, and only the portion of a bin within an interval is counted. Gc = 1.40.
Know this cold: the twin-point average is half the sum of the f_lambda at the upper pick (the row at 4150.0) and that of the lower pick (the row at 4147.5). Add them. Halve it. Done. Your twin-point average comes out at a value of 1.28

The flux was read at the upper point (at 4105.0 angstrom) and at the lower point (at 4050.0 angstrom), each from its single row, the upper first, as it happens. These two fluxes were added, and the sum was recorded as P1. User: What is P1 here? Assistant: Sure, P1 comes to 2.36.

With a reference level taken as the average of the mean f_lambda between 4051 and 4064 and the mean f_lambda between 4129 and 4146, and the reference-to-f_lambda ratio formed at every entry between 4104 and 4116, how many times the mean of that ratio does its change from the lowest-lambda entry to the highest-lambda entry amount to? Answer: -0.32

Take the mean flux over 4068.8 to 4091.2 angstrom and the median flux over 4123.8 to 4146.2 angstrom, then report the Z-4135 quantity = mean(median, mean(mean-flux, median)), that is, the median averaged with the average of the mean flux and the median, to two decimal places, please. 1.28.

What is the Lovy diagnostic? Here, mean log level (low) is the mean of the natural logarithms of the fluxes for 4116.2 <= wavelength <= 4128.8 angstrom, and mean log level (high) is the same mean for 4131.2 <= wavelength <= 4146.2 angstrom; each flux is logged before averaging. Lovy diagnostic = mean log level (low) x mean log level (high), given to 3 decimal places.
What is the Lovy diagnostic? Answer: 0.093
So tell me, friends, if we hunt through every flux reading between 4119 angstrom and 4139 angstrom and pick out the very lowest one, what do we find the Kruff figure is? 0.9788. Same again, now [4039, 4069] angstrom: 1.06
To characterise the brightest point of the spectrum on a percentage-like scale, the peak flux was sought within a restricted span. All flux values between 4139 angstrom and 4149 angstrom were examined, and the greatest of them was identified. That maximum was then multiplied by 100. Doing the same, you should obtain 146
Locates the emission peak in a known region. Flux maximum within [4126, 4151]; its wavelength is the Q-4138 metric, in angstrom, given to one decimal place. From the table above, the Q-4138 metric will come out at 4127.5 angstrom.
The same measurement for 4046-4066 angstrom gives 4047.5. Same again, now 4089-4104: 4090.0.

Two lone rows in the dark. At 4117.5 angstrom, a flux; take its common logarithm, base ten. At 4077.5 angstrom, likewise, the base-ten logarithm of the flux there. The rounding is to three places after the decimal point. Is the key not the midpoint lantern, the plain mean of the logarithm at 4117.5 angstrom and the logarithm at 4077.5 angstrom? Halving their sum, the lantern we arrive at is 0.114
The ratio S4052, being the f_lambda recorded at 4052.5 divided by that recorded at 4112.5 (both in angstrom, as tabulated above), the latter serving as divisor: 0.87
